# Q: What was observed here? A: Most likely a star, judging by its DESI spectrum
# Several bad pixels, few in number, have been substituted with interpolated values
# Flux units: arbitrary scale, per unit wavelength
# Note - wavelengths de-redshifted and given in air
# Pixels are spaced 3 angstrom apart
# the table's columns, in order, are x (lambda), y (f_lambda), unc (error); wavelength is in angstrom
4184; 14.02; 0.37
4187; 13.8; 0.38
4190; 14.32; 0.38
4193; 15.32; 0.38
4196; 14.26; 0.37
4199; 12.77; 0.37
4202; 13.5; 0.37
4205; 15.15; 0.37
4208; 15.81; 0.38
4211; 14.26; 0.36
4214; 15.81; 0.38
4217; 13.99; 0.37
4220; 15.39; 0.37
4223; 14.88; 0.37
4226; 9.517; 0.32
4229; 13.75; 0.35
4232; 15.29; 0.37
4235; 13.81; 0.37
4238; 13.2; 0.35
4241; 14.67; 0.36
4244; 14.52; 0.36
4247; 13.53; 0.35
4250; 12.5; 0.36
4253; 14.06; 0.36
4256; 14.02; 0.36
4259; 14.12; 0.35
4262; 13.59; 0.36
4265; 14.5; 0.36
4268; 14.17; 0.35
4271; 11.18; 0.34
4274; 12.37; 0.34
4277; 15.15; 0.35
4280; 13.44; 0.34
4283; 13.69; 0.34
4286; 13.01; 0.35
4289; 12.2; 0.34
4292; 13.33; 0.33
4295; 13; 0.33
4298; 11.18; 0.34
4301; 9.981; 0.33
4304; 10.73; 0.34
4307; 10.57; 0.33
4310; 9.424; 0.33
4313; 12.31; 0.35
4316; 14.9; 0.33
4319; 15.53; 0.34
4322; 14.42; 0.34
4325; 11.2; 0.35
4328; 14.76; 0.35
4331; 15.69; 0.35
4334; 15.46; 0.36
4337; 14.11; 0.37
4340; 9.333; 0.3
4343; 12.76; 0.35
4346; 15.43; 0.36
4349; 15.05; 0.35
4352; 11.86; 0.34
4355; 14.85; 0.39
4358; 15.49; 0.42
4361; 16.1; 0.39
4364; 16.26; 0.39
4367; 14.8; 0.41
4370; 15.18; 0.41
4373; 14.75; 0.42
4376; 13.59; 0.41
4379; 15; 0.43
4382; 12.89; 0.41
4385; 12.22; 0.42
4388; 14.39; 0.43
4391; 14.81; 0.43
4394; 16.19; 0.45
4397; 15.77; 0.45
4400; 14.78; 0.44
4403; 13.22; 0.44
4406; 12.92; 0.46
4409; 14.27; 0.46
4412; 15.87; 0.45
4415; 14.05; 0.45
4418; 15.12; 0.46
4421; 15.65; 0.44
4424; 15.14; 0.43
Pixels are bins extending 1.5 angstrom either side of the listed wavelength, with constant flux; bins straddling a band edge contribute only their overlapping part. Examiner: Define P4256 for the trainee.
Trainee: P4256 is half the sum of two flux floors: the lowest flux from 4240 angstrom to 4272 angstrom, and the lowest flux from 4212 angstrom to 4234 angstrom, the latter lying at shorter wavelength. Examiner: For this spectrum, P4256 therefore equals 10.35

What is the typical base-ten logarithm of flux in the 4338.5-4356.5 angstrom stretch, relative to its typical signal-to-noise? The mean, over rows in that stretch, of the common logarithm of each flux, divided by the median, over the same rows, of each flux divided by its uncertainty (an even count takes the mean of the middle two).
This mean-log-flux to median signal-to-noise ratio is 0.0299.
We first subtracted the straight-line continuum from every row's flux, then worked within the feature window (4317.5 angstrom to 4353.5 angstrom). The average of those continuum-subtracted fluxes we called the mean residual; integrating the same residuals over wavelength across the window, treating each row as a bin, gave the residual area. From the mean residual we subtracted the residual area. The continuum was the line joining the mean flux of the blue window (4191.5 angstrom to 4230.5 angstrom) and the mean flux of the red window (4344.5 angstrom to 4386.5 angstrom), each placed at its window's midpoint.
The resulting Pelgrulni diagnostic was 23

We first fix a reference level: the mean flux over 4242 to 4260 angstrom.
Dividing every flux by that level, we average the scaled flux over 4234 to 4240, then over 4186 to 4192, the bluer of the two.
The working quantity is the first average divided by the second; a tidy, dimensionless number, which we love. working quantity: 0.96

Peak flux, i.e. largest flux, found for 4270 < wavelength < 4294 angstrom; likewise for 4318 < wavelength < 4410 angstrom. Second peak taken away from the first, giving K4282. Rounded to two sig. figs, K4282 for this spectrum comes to -1.1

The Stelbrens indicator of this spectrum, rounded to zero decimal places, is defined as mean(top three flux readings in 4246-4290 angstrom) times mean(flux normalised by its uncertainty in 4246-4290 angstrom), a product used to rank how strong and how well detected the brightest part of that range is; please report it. 561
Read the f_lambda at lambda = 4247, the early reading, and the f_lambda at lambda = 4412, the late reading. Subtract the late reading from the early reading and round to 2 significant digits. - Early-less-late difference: -2.3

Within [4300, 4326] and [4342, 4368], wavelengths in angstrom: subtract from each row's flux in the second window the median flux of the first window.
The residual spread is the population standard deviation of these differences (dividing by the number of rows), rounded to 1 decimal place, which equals 1.4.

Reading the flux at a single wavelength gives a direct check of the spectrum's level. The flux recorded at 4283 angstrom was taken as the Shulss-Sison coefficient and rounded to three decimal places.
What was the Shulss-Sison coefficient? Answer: 13.690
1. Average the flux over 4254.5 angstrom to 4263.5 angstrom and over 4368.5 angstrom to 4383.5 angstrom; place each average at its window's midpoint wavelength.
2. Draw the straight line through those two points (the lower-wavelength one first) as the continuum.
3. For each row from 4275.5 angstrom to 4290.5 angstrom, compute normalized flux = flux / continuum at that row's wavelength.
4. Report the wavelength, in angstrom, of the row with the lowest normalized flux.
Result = 4289 angstrom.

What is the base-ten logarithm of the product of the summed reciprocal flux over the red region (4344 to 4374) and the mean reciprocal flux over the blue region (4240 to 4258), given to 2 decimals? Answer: -1.31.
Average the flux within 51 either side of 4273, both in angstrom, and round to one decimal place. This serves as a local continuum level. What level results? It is 13.1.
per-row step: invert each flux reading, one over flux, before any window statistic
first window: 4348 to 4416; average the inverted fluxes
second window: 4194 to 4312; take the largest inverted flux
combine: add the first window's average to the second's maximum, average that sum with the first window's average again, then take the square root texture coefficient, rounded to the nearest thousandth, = 0.350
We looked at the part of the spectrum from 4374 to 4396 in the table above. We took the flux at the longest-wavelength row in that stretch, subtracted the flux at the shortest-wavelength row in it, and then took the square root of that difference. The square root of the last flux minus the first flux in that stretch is 1.6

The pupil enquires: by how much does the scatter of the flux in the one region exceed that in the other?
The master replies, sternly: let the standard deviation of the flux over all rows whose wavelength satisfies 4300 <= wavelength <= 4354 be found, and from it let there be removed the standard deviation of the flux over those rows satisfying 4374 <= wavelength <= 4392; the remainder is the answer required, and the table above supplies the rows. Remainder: 1.2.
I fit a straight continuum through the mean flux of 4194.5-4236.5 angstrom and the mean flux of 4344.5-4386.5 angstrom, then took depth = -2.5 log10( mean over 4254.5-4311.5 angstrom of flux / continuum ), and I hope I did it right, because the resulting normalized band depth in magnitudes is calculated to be 0.14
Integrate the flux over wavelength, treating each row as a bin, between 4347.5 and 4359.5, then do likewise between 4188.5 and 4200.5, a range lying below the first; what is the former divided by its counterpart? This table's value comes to 1.01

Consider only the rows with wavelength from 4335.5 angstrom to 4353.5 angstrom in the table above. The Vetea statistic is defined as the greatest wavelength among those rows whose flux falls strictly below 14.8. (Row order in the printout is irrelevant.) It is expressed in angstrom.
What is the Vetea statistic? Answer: 4352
